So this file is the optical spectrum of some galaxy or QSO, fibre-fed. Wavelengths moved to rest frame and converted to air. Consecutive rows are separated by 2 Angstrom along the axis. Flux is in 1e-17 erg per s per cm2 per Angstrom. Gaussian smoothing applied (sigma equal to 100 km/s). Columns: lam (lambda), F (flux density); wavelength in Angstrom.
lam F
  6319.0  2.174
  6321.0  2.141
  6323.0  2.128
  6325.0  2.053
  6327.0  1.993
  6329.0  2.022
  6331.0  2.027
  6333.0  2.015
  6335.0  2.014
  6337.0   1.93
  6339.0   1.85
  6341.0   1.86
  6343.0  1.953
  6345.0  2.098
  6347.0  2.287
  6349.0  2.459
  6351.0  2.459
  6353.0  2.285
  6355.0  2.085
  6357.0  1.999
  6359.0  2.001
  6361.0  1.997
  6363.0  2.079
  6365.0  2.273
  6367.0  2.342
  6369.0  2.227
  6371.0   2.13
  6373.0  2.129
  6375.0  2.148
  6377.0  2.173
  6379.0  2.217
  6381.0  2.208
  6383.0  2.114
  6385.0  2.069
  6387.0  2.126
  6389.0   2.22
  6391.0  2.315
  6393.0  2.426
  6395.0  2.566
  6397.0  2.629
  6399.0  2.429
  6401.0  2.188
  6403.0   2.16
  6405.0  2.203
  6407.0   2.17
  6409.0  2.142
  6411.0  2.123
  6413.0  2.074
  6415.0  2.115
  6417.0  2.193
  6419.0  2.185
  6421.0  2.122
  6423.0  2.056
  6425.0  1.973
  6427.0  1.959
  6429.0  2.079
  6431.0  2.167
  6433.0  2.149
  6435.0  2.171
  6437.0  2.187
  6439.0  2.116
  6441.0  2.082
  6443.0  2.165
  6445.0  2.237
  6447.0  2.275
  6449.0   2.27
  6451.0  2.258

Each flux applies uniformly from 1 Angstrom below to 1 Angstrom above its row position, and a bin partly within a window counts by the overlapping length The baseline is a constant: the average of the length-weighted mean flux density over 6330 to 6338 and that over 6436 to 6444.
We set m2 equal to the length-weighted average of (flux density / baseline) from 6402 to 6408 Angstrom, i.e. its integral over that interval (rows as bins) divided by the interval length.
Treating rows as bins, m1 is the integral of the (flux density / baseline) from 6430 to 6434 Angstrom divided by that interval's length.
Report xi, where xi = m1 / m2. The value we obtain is 0.99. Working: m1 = 1.04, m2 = 1.05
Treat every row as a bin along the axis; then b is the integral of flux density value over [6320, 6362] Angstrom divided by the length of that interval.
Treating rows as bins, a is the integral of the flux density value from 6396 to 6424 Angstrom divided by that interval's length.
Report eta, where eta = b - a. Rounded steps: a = 2.20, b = 2.08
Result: -0.12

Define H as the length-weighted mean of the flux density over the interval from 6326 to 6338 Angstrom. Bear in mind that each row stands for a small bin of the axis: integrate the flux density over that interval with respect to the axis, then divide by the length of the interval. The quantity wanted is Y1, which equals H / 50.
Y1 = 0.0400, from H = 2.00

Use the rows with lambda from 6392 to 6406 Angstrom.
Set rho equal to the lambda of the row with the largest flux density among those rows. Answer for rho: 6397.0 Angstrom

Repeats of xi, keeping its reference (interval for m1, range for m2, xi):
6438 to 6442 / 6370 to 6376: 0.98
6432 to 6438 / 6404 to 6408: 0.99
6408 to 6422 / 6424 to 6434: 1.03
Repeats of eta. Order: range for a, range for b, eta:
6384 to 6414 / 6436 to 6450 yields -0.07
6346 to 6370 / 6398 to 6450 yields -0.05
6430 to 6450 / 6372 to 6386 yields -0.03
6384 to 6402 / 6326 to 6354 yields -0.24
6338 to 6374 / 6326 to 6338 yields -0.14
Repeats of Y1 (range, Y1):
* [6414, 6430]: 0.0417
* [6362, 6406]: 0.0449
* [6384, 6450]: 0.0438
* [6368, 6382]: 0.0435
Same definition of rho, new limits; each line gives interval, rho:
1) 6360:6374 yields 6367.0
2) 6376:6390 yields 6389.0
